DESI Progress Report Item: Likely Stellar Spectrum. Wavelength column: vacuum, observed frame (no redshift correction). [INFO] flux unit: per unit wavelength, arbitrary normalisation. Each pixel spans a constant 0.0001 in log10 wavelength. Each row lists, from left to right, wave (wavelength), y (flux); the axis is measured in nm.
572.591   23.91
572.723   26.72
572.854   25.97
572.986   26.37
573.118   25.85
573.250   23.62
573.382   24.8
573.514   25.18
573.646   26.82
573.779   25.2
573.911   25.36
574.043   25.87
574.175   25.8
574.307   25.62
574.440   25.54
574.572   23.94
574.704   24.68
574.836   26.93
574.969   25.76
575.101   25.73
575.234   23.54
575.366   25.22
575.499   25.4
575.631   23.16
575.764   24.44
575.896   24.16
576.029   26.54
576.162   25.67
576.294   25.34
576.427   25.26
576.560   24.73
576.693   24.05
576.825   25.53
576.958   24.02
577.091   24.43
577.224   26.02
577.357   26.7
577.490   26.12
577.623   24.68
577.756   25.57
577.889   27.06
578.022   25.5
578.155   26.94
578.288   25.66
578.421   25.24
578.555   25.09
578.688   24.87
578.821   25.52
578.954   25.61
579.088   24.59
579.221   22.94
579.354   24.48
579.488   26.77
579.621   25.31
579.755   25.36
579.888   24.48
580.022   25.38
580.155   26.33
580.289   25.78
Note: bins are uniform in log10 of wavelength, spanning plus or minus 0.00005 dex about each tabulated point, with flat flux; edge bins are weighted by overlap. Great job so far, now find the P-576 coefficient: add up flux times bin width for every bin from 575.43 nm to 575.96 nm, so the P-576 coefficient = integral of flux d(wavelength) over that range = 12.88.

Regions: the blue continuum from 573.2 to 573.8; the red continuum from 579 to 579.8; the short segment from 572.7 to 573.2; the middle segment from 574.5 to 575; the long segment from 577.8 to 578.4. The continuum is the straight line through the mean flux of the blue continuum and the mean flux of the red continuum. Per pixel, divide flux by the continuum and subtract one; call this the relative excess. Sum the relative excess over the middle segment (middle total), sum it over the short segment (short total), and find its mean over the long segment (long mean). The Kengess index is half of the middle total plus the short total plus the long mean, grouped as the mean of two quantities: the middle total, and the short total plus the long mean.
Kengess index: 0.13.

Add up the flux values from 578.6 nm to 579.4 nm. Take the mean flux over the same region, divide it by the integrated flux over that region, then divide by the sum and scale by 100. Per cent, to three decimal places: 0.845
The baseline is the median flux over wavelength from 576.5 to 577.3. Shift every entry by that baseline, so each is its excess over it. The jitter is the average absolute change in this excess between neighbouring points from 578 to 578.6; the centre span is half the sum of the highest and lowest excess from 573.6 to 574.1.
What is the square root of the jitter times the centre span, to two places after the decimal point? 1.08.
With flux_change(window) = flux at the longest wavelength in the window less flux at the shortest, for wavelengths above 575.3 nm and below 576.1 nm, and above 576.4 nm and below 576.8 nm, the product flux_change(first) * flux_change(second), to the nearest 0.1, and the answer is -1.6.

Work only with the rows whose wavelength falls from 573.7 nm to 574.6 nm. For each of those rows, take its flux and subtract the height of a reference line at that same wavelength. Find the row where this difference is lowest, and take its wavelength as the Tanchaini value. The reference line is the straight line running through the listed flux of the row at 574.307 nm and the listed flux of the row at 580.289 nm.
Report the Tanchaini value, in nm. 574.572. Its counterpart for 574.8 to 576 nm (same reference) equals 575.631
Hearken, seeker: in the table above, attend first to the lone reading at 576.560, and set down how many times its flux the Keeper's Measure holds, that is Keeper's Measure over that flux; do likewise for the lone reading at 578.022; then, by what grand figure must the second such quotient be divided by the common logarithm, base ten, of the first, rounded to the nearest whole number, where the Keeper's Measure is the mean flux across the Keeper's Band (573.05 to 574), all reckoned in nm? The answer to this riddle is 107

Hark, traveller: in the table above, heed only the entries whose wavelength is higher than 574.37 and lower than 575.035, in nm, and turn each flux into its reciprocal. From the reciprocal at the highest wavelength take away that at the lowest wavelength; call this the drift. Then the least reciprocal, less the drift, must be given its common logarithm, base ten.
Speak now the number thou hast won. -1.426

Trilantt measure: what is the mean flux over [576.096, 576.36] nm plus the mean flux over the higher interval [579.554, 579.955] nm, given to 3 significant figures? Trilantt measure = 50.6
